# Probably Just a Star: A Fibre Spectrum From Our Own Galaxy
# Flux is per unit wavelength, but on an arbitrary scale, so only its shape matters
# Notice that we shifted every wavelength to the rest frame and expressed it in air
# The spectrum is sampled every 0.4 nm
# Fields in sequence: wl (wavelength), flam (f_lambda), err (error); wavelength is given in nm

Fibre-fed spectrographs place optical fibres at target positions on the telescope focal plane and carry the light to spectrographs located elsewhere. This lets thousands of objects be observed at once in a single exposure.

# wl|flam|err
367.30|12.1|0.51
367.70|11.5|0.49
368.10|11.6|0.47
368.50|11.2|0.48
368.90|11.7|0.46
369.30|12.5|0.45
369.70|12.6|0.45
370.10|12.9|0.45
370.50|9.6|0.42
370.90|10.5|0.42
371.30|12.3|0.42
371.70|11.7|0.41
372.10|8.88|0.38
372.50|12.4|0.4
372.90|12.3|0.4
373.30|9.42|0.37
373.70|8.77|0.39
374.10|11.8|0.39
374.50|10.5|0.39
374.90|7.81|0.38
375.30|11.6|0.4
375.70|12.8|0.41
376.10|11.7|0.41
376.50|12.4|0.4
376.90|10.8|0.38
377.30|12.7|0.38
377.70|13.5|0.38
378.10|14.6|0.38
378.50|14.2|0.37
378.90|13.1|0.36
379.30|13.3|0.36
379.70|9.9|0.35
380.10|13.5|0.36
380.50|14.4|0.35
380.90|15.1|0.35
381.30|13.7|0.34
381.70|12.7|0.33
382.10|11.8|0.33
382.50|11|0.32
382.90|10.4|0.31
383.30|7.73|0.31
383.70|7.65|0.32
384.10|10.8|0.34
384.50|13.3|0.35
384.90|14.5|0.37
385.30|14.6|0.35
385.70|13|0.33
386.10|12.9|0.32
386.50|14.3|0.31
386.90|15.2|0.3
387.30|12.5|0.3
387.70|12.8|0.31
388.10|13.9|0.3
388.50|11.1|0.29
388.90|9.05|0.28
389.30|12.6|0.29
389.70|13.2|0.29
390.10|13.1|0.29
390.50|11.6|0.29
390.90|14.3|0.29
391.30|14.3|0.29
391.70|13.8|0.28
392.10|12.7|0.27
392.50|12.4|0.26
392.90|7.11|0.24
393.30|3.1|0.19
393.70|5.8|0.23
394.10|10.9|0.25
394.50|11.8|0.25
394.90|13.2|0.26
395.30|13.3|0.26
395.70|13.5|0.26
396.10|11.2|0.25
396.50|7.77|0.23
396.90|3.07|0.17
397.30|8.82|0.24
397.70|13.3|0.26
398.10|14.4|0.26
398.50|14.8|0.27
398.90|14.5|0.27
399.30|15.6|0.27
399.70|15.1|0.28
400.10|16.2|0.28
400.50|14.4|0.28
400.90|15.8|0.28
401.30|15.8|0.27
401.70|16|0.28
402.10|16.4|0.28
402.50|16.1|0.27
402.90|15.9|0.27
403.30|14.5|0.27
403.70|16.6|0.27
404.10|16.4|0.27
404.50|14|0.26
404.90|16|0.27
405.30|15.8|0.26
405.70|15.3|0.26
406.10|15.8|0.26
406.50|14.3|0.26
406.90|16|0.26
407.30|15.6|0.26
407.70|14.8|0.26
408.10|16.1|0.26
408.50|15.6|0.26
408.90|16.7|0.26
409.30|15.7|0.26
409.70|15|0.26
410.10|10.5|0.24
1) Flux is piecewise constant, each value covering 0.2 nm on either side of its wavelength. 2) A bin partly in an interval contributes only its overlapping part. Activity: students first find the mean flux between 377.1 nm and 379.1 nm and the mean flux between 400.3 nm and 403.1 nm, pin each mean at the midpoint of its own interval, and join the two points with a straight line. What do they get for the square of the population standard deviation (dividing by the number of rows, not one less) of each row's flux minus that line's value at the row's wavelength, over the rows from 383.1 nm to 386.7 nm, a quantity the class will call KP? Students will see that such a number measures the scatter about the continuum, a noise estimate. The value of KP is 6.3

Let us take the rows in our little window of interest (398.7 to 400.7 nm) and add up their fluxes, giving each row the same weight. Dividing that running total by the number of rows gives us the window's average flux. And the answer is 15.2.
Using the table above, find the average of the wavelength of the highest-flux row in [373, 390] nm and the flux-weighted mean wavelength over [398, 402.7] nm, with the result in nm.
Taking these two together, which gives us 393.62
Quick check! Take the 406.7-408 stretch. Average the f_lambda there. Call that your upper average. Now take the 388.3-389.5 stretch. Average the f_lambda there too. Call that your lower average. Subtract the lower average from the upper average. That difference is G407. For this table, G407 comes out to 4.6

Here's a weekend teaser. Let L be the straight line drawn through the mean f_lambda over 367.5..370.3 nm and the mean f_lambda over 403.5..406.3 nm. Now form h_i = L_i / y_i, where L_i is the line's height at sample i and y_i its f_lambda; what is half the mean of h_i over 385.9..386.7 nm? 0.508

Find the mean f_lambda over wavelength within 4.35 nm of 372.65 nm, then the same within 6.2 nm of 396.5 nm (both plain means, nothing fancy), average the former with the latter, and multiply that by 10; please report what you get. 118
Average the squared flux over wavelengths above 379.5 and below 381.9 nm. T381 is 177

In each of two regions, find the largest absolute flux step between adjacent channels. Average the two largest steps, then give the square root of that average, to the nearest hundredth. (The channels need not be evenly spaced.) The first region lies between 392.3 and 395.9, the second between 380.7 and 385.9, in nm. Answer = 2.05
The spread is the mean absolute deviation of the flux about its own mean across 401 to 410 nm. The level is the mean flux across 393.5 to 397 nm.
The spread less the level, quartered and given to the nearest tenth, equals -2.4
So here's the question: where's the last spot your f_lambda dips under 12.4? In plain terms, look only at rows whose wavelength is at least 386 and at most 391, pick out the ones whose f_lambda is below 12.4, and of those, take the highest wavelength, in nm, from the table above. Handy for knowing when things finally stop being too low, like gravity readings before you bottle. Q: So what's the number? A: 390.50 nm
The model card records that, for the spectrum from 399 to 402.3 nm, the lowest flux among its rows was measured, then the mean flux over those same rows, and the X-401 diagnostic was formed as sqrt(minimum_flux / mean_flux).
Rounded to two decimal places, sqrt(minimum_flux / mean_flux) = 0.96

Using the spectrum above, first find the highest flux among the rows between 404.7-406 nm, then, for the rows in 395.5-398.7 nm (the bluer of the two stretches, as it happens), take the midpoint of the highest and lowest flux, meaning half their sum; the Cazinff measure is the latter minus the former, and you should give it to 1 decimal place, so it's -7.1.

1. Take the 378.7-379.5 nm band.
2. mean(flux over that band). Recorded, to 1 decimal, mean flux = 13.2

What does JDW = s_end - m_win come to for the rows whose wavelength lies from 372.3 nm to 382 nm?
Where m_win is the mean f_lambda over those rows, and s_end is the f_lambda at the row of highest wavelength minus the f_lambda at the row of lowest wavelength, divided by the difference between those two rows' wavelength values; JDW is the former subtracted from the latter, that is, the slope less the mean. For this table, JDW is -12.2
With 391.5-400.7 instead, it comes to -11.5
